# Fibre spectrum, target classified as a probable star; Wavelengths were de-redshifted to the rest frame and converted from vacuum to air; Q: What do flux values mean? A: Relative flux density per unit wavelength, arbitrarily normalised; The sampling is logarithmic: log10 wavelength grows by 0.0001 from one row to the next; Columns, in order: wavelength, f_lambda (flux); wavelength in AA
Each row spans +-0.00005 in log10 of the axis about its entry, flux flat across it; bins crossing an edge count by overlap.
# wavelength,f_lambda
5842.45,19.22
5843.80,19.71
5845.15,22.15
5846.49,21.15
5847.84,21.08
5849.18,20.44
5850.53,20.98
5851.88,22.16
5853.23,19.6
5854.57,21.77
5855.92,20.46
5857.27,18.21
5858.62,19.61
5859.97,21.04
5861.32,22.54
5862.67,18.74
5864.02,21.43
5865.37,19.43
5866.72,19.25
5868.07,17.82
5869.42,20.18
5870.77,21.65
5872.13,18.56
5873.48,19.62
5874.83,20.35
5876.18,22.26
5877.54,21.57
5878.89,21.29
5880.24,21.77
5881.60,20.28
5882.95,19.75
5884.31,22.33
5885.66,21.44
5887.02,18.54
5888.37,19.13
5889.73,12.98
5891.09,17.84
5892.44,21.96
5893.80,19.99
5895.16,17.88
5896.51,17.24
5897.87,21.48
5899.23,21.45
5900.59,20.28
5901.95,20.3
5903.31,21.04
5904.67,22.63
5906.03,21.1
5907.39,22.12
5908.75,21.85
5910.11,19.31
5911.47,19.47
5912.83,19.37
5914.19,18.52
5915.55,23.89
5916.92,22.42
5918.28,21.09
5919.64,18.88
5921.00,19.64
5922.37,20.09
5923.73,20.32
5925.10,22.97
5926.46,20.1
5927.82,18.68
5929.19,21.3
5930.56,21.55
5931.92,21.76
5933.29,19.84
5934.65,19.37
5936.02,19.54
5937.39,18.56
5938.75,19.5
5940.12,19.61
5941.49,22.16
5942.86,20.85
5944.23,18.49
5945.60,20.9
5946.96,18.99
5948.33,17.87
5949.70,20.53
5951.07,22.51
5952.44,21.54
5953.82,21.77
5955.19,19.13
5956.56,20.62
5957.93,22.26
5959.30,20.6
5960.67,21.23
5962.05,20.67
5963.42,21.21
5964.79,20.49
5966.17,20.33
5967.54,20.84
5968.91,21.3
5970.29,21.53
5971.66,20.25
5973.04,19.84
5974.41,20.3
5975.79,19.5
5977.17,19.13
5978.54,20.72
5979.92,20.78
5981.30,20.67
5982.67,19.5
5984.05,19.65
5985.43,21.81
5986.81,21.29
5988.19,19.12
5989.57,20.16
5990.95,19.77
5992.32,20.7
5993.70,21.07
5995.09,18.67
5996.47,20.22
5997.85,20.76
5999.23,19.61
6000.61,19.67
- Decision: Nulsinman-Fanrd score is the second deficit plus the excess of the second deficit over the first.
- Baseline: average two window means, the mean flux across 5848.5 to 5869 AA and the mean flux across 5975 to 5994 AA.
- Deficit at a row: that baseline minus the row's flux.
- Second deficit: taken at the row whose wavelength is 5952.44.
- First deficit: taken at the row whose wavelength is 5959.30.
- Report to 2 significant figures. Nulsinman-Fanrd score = -2.2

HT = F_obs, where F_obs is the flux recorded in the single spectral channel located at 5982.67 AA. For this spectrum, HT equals 19.5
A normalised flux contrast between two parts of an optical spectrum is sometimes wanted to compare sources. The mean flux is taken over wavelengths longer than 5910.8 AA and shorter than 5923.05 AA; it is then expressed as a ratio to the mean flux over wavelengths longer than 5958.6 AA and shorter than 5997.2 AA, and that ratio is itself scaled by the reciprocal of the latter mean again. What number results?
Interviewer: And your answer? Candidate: 0.0489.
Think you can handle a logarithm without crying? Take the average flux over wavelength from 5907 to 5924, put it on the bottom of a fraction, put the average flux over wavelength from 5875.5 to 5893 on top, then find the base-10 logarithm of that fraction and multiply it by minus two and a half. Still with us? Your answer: 0.024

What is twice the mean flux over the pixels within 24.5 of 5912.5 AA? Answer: 40.4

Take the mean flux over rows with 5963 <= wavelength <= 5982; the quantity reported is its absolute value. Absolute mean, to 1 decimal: 20.5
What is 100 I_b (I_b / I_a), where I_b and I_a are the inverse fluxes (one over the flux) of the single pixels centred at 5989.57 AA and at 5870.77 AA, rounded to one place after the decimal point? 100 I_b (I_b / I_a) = 5.3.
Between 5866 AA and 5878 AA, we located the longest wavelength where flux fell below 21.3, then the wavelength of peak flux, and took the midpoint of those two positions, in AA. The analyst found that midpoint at 5875.5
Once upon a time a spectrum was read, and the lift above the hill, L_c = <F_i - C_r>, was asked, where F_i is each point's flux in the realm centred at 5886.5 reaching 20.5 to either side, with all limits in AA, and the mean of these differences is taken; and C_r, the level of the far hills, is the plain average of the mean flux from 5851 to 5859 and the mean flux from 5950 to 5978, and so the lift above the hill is -0.46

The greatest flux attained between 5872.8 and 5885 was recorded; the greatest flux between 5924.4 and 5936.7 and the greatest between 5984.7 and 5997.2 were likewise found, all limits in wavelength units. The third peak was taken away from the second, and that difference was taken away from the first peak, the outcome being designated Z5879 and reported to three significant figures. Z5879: 21.2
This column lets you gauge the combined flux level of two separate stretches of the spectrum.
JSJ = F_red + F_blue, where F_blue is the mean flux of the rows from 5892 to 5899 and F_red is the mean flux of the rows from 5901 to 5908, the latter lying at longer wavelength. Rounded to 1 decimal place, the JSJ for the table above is 41.1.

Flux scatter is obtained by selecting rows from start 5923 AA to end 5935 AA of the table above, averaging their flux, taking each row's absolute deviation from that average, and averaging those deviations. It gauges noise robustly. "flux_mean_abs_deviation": 1.1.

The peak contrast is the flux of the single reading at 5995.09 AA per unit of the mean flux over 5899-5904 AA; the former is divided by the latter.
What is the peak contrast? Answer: 0.90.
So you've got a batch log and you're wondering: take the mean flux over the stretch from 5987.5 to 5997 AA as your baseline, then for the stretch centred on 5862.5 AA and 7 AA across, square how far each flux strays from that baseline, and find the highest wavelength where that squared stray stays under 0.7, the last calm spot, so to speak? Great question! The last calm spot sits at 5865.37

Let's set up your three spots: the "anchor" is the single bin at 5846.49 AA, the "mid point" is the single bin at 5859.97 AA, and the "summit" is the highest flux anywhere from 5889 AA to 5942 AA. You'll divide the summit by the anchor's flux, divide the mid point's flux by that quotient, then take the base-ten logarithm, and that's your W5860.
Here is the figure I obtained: 1.27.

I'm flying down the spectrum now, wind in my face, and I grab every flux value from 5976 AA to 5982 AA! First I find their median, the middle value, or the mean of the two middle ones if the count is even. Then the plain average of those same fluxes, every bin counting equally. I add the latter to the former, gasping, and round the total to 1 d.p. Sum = 41.0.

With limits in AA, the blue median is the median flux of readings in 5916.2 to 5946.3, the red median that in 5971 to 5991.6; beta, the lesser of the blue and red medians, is 20.1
